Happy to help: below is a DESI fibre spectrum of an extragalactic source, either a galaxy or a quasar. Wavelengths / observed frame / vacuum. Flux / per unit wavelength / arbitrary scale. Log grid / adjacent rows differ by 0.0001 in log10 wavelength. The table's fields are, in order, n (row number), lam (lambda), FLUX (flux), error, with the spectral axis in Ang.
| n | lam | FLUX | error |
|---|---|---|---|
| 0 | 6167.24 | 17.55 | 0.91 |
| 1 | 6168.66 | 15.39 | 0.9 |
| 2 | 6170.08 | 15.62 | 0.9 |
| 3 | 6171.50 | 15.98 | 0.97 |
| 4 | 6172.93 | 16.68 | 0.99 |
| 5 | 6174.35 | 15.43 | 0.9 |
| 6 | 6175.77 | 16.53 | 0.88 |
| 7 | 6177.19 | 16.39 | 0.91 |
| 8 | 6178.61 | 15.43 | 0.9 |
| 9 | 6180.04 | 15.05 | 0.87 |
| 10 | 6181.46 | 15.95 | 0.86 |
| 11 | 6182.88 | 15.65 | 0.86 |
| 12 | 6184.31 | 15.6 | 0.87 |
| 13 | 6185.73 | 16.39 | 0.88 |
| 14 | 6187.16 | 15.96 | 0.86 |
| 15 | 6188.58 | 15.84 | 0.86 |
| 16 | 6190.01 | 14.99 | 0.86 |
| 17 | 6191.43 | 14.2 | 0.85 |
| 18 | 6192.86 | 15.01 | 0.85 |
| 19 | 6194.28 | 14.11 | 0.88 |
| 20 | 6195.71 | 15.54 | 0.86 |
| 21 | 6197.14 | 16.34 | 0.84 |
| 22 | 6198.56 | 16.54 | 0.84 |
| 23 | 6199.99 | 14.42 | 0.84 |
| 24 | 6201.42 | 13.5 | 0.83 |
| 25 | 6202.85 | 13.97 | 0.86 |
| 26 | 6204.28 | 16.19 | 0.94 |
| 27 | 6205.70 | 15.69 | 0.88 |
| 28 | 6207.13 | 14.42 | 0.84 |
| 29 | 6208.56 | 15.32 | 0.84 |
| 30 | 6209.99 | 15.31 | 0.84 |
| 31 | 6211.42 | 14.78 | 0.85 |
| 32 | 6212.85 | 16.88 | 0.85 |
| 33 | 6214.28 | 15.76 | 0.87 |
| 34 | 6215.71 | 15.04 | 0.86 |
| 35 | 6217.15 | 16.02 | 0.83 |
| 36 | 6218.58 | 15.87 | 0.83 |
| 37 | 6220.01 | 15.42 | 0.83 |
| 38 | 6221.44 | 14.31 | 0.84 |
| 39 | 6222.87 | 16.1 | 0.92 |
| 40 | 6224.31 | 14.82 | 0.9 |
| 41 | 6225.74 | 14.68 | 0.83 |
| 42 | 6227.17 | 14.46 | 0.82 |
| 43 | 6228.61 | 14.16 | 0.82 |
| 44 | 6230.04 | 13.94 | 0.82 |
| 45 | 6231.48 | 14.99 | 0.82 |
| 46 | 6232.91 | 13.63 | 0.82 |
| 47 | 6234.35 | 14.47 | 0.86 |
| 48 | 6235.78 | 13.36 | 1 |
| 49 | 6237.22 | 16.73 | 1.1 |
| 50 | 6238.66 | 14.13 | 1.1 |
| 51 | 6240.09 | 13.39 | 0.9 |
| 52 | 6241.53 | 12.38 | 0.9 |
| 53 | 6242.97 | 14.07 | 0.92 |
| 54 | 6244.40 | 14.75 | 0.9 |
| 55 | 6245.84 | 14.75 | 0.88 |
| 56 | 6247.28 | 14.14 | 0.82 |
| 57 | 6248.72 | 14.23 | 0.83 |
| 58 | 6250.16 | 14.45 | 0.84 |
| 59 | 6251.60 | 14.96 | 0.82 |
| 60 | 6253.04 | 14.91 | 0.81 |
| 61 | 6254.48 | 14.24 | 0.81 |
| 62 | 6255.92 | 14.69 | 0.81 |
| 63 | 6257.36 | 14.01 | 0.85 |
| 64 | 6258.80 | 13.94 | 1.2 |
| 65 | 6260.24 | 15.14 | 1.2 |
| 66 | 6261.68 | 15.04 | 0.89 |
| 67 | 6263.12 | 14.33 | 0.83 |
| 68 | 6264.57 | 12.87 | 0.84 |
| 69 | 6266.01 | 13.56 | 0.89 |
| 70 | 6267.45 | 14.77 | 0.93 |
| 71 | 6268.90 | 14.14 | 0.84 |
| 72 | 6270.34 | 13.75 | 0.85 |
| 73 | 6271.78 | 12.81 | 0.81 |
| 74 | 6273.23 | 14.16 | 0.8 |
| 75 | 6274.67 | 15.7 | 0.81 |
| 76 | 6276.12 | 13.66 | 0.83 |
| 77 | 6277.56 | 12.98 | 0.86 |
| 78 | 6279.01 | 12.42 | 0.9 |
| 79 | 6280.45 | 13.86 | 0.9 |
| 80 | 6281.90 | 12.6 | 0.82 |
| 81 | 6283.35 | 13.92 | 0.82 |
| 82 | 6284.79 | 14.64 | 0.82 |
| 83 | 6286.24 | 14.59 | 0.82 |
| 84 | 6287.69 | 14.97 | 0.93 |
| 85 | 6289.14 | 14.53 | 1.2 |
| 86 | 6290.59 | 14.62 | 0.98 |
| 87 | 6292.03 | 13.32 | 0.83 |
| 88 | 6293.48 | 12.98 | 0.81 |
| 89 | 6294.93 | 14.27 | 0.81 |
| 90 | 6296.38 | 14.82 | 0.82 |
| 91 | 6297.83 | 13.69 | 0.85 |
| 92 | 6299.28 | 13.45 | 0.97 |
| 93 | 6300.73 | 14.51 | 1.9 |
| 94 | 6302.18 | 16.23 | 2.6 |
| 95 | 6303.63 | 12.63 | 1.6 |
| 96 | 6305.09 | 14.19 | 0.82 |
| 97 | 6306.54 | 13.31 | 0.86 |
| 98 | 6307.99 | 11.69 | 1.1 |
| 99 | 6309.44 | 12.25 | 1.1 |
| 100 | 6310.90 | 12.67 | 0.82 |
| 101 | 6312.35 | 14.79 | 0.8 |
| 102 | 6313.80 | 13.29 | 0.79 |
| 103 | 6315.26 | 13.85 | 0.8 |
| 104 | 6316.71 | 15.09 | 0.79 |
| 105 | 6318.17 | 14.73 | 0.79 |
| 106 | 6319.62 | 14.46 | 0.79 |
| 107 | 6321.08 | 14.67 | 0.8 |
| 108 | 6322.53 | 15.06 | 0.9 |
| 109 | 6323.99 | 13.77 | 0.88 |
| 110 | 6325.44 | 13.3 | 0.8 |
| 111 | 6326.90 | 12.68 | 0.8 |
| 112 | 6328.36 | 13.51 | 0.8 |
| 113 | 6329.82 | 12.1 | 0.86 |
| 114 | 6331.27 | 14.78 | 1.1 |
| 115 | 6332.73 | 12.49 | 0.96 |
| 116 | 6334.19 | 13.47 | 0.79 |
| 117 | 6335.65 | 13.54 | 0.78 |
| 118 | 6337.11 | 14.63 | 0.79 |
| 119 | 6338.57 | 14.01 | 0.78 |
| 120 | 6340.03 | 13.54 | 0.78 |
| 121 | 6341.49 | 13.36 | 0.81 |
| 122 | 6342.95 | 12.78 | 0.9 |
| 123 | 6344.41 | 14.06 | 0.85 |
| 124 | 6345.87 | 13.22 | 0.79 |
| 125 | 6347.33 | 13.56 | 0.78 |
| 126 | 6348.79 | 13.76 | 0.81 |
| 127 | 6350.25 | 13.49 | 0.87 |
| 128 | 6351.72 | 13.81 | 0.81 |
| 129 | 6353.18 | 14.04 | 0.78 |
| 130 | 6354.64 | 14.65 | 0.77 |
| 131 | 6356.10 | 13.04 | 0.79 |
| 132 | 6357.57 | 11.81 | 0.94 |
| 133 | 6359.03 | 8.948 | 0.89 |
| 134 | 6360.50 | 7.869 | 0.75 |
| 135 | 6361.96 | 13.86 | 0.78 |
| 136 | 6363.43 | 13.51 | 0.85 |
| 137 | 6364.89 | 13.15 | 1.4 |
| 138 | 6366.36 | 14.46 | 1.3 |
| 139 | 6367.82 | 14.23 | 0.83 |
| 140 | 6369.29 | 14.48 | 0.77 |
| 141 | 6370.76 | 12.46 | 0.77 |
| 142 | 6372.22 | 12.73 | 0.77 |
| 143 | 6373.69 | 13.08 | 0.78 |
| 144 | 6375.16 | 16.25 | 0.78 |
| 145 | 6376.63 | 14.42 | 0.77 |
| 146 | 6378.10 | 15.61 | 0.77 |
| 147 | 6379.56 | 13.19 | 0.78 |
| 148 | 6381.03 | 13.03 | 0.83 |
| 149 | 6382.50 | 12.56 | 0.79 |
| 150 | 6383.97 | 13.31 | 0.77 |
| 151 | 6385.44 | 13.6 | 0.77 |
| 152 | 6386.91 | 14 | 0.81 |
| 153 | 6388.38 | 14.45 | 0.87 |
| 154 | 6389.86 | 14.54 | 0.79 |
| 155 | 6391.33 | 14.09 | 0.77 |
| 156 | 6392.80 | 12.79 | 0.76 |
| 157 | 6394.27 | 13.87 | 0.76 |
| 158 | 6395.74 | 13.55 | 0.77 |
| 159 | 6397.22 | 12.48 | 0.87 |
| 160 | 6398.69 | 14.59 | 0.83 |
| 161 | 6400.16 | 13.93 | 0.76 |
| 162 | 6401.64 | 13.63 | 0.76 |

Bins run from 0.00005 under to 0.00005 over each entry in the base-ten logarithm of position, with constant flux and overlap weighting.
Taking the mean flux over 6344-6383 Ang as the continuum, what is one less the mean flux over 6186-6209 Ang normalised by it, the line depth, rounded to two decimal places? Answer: -0.14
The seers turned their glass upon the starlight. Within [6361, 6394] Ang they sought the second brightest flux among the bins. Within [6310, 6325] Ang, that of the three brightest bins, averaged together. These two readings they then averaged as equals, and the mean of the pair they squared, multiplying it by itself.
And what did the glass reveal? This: 234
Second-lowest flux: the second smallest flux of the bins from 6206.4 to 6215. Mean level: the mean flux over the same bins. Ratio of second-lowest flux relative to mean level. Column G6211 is 0.96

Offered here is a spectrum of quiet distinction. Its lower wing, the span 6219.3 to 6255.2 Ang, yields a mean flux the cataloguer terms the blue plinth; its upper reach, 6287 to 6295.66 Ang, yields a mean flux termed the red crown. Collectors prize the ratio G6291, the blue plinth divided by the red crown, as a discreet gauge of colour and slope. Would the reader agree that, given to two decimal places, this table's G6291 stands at 1.02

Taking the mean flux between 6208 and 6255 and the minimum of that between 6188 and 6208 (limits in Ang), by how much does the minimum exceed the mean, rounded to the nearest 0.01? -1.24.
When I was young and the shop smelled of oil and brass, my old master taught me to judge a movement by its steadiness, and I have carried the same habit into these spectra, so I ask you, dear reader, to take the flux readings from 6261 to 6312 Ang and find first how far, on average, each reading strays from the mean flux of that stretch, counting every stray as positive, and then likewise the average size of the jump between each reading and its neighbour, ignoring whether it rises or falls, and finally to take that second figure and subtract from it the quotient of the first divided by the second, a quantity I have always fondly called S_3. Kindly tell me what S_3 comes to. 0.19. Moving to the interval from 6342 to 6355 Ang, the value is -0.26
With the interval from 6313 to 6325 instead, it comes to -0.27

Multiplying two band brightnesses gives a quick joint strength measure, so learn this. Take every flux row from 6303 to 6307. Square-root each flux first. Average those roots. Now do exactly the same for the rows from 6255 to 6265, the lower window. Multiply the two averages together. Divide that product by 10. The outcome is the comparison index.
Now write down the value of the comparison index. 1.382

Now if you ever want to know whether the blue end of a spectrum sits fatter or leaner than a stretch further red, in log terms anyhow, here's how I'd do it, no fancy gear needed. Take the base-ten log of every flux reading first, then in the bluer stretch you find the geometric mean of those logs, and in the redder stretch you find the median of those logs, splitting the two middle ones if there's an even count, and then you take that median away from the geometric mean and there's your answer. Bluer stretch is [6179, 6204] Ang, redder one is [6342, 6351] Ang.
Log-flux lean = 0.051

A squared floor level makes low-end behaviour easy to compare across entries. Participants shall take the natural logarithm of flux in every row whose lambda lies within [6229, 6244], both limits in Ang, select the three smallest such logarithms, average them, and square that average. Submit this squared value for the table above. 6.6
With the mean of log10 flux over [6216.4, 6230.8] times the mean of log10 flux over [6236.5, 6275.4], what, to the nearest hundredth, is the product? 1.36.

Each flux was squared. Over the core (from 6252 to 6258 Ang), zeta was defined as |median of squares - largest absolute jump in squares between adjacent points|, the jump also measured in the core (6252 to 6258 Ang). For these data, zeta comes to 190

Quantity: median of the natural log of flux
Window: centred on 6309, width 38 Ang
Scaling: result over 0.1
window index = 26.3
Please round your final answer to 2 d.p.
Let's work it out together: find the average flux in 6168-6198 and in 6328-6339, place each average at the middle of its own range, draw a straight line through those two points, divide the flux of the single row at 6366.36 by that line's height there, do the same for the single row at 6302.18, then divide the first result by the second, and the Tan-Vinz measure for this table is 0.95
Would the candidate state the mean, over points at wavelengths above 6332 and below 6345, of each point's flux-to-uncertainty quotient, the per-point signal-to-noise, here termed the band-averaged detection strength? 16.5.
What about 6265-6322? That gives 15.5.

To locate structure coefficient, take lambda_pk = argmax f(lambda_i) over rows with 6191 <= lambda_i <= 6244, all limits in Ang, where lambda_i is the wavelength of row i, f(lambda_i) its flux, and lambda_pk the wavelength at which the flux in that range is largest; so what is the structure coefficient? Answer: 6212.85 Ang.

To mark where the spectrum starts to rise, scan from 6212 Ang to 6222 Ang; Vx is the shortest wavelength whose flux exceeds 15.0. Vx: 6212.85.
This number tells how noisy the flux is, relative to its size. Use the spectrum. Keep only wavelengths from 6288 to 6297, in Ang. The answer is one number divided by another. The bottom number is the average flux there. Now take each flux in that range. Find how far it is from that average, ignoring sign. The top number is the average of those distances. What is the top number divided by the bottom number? 0.044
